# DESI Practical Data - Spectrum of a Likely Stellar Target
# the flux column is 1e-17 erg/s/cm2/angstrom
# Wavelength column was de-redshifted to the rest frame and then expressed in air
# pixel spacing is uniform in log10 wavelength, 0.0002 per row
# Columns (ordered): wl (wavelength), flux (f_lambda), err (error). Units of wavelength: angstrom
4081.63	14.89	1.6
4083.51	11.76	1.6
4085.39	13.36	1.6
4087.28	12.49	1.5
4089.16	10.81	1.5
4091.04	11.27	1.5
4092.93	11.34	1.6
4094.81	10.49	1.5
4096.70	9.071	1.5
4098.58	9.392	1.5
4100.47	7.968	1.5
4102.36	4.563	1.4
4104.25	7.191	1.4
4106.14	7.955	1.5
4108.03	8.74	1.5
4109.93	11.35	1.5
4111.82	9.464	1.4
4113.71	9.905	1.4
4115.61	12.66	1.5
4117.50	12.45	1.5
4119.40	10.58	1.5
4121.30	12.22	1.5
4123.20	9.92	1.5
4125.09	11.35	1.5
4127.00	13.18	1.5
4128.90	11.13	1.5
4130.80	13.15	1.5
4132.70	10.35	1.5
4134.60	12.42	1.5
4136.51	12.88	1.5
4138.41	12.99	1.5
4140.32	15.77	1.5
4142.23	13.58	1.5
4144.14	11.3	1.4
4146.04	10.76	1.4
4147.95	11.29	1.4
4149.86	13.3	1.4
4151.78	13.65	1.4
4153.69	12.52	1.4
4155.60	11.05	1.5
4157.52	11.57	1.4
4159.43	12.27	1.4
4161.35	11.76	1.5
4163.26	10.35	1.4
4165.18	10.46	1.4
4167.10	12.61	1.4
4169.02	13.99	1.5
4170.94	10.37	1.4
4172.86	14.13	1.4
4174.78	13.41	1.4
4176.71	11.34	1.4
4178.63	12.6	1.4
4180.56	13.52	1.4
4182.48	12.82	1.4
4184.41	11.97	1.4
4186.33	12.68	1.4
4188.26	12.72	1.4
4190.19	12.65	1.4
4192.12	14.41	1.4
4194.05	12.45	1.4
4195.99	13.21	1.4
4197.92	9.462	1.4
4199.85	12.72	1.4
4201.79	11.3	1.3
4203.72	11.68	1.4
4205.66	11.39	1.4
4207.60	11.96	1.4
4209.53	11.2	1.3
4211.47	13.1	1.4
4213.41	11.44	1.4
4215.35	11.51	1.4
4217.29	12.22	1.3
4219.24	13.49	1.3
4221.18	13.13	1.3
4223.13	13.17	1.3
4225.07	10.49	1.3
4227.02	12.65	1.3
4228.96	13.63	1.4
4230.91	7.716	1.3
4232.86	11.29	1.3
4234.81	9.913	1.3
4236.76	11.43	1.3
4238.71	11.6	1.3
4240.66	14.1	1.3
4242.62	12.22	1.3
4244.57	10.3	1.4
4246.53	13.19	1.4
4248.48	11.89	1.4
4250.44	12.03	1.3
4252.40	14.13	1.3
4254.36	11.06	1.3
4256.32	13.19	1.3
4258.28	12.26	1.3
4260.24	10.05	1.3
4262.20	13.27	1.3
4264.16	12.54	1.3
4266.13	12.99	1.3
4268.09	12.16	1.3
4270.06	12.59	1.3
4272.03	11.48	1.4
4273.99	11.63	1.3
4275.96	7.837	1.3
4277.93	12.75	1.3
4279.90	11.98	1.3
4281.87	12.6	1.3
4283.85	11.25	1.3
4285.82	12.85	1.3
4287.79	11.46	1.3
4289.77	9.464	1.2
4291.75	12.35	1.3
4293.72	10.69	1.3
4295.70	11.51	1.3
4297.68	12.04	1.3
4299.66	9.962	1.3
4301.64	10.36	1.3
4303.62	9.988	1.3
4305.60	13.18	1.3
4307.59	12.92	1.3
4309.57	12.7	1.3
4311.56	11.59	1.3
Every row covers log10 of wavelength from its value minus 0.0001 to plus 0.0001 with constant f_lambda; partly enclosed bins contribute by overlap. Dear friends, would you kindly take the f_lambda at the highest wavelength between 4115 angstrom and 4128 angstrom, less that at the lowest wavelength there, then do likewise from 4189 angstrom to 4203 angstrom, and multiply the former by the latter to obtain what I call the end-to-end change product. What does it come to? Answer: -0.70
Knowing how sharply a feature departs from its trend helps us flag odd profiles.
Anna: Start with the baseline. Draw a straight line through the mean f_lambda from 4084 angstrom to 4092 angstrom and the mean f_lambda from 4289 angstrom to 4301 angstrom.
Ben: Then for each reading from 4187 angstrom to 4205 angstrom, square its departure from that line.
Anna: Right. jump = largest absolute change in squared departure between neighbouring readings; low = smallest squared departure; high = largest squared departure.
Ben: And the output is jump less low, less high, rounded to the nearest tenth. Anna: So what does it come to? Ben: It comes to -1.0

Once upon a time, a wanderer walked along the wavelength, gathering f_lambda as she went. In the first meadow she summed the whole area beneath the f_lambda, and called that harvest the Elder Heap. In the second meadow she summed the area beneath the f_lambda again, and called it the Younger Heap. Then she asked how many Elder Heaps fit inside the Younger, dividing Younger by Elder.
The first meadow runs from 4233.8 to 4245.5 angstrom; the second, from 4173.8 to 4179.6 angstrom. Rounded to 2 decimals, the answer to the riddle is 0.53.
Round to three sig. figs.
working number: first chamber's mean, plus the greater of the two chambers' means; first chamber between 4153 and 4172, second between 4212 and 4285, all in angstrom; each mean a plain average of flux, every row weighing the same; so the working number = 23.6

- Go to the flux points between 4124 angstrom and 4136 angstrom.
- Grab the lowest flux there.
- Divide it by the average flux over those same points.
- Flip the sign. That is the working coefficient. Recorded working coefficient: -0.87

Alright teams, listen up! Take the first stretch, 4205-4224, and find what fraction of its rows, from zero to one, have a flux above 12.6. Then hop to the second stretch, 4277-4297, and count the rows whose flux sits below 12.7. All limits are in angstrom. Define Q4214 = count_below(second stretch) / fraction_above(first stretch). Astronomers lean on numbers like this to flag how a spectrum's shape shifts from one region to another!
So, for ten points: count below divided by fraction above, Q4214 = 20.0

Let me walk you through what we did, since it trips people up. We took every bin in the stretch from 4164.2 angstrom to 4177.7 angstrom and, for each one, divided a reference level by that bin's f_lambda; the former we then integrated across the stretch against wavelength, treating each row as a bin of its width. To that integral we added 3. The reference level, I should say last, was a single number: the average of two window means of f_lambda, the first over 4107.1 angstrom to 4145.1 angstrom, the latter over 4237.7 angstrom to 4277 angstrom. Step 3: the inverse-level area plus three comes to 16.2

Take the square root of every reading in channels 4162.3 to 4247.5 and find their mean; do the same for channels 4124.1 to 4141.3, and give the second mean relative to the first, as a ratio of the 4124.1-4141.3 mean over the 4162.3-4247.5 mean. 1.02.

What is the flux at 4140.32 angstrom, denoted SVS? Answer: 15.77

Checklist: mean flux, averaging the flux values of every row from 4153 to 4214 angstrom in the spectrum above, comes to 12.2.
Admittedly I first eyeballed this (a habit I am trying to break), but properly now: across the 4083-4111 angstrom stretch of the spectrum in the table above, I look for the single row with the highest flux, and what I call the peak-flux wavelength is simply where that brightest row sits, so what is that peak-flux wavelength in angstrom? 4085.39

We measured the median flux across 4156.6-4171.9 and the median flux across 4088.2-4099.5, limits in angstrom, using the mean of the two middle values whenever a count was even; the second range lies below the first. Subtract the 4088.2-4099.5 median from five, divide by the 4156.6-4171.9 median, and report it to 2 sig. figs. -0.48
